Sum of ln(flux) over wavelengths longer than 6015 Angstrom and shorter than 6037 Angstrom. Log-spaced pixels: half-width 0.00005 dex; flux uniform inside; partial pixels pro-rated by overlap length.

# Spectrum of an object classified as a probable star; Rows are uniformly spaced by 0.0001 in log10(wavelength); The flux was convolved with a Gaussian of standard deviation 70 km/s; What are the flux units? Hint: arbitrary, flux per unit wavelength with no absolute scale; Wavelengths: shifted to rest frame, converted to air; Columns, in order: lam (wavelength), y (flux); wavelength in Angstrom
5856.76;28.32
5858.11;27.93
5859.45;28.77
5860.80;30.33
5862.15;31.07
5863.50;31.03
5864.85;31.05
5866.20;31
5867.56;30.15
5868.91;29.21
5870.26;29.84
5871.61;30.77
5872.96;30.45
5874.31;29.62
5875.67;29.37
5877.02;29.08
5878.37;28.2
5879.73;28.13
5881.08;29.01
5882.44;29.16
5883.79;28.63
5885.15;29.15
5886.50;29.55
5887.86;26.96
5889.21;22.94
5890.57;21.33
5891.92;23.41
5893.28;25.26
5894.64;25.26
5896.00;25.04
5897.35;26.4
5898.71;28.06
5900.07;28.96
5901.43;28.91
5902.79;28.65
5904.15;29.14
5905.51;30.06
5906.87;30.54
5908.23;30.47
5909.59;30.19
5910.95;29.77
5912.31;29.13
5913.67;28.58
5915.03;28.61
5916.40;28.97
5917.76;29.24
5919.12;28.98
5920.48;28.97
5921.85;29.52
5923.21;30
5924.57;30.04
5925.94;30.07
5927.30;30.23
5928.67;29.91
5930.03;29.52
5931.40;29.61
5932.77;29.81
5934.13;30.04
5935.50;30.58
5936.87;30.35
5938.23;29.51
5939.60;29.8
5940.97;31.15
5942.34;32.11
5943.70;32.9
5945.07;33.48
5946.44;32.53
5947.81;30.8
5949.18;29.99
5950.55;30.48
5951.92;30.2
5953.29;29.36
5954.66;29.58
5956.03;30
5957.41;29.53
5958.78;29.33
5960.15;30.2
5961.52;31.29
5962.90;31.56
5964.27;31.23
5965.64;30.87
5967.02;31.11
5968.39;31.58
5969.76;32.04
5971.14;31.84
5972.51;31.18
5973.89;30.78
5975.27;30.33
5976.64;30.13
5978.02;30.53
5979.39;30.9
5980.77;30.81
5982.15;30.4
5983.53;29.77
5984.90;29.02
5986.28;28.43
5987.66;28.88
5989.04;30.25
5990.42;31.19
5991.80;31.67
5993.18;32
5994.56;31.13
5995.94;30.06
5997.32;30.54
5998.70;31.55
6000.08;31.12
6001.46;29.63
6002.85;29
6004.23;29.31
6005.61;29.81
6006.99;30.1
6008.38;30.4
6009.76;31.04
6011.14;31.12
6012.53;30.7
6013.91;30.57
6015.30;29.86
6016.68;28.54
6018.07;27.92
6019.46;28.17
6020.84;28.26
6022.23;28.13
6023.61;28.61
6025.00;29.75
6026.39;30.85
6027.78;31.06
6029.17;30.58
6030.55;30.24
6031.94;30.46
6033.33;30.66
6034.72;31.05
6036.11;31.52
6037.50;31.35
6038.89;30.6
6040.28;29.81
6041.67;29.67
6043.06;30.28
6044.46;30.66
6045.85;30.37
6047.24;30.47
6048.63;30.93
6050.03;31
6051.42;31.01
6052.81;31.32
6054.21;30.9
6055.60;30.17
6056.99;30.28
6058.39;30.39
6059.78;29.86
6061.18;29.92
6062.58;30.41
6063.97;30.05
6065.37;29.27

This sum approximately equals 54.3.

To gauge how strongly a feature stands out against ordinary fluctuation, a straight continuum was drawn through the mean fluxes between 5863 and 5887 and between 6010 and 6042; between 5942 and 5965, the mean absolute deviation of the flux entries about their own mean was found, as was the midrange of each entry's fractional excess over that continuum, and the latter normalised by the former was 0.05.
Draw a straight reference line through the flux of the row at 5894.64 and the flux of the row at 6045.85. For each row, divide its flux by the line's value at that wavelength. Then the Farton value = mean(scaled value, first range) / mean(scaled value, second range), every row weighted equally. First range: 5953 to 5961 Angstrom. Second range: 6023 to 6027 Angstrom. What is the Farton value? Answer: 1.08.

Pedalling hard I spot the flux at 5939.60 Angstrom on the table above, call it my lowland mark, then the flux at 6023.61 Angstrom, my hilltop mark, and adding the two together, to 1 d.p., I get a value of 58.4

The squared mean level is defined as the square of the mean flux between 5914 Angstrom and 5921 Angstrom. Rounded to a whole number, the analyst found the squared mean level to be 838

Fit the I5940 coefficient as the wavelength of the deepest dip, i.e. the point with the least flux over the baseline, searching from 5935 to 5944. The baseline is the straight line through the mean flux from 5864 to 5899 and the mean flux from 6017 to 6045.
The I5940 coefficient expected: 5938.23 Angstrom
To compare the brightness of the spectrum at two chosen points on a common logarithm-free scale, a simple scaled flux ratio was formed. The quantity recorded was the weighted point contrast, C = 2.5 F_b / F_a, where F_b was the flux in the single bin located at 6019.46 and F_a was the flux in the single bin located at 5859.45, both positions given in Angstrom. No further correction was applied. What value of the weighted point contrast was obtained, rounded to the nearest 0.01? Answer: 2.45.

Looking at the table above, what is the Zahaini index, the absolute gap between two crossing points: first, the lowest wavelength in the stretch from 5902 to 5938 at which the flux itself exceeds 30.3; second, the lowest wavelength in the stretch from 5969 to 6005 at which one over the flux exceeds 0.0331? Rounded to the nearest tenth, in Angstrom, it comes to 69.8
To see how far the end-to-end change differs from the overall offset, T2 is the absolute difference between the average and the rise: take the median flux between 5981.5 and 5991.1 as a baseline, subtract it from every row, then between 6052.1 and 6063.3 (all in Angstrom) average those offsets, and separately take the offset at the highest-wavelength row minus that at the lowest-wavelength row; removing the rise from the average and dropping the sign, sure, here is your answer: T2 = 1.5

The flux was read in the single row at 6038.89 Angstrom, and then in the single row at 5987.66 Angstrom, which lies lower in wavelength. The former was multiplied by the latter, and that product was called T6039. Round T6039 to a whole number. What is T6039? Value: 884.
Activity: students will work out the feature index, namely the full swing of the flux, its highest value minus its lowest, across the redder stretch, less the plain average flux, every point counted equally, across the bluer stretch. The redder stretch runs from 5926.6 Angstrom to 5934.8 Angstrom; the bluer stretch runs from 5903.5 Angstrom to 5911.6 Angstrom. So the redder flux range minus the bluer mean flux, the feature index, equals -29.3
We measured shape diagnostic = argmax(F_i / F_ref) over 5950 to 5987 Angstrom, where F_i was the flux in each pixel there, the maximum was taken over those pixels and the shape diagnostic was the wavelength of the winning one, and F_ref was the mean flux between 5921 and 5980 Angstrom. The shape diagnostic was 5969.76 Angstrom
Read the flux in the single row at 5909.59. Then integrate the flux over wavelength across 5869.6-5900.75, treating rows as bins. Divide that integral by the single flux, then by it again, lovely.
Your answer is 0.94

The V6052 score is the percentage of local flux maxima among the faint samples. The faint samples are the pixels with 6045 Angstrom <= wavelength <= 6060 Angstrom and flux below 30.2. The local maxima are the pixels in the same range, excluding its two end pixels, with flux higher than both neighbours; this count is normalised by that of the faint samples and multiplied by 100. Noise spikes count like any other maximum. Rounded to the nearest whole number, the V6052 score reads 100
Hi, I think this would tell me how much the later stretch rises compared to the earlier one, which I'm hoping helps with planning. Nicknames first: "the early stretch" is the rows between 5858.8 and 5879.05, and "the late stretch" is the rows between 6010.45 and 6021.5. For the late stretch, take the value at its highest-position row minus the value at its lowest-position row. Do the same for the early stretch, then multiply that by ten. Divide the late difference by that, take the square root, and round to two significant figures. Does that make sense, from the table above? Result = 0.71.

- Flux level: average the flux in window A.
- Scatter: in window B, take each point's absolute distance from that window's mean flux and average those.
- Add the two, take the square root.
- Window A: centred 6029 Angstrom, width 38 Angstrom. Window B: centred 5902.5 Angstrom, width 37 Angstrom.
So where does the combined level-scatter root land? 5.66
